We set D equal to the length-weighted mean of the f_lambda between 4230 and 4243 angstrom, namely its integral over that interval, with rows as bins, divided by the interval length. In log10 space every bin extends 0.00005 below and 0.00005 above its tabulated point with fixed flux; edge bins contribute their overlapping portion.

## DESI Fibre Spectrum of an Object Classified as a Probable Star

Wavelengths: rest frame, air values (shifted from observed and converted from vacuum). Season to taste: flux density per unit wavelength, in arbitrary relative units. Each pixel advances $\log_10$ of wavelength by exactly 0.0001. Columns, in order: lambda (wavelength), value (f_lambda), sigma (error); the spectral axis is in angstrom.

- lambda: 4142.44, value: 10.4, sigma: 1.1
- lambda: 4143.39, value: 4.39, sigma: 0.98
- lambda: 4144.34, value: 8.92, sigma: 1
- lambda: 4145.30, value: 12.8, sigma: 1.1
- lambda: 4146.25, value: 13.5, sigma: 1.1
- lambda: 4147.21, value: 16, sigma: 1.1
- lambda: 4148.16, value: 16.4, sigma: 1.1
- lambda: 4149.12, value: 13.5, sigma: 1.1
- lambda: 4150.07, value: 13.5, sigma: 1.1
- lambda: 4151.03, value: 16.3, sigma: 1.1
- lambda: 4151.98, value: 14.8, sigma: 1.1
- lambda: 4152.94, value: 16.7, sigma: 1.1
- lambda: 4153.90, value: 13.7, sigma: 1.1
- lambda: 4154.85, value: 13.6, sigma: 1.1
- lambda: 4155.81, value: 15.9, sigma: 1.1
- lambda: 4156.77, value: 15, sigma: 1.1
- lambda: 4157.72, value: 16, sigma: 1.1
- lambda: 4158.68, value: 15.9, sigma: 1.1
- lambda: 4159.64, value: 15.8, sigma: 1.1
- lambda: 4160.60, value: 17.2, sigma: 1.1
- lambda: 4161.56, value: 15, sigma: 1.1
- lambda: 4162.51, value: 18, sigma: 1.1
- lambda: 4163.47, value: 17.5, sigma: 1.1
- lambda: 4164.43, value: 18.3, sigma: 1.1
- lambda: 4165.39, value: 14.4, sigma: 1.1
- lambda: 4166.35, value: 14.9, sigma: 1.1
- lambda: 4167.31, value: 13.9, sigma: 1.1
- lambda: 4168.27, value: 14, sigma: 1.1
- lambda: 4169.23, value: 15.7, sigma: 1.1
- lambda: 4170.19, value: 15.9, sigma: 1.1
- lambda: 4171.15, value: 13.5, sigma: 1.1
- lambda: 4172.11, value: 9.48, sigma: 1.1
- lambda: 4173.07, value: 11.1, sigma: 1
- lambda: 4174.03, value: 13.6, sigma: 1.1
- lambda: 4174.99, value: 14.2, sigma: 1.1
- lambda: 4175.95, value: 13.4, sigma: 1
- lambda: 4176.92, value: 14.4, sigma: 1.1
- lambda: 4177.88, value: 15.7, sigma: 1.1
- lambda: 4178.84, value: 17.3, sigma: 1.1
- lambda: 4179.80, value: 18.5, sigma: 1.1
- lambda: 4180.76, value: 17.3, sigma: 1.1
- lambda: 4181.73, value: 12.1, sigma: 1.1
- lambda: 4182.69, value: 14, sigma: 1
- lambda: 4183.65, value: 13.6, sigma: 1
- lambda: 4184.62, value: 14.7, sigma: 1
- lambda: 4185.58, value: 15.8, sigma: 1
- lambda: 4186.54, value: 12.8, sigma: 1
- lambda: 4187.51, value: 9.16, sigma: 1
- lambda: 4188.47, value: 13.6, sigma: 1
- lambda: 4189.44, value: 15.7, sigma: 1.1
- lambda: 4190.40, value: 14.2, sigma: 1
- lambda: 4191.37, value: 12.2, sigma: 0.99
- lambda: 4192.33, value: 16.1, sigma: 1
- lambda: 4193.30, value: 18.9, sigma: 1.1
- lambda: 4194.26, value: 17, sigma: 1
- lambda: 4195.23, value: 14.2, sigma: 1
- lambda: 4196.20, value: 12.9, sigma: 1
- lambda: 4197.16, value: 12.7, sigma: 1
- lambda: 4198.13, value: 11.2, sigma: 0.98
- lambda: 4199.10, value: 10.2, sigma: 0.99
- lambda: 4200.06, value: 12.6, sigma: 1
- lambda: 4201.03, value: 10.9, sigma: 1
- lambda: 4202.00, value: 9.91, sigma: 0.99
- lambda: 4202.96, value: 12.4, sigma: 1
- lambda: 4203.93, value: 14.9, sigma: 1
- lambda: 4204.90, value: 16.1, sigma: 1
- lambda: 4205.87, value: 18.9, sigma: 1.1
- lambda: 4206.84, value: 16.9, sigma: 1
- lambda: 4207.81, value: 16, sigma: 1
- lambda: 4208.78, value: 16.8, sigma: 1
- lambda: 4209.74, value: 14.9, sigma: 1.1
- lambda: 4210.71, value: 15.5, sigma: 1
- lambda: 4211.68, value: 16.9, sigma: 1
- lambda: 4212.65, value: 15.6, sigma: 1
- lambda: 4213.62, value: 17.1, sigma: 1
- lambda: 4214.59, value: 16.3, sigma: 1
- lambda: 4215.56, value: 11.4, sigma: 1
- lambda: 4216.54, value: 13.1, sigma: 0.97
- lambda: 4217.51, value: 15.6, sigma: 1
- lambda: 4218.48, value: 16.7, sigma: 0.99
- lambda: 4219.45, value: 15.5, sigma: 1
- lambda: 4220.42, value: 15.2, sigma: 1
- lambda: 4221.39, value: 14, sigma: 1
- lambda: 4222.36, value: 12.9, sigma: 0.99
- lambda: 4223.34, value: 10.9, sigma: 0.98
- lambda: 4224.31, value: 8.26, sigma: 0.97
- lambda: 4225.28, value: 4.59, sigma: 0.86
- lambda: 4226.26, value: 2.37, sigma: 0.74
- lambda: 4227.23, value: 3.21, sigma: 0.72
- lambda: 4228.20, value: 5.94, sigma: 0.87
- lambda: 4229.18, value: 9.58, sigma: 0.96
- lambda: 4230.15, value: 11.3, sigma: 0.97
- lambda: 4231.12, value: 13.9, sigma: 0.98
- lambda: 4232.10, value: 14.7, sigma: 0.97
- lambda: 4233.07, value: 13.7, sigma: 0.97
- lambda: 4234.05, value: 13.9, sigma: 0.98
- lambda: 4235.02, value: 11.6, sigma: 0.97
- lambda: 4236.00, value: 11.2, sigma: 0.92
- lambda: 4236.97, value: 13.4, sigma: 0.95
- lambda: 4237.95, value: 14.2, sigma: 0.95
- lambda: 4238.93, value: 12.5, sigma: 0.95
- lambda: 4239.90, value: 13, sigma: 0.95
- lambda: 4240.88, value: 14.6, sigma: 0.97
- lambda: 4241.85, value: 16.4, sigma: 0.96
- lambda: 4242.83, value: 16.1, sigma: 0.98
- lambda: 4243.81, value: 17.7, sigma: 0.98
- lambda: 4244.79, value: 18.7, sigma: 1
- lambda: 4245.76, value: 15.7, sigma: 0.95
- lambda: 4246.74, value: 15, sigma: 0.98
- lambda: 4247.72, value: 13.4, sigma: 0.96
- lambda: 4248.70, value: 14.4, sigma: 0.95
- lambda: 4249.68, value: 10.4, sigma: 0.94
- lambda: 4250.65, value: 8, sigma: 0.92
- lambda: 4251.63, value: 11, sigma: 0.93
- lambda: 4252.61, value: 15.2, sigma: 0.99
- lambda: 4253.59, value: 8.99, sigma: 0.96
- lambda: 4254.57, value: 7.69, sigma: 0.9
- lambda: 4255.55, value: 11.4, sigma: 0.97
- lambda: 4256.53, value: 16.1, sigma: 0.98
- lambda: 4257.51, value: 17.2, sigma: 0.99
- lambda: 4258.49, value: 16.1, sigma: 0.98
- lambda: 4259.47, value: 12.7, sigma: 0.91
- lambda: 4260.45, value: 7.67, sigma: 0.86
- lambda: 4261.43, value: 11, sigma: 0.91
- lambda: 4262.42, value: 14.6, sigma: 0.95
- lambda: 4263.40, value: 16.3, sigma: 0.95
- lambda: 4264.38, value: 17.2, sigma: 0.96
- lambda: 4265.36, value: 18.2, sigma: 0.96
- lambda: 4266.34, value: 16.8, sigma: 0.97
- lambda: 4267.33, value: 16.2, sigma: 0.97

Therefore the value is 13.6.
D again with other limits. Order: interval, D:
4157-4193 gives 14.7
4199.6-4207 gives 13.9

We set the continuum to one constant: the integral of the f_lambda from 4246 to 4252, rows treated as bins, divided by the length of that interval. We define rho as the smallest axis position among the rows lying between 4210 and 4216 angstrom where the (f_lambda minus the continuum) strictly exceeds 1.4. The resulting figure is 4210.71 angstrom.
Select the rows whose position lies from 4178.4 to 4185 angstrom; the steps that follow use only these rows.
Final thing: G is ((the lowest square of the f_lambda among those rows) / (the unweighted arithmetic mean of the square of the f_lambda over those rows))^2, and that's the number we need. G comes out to 0.4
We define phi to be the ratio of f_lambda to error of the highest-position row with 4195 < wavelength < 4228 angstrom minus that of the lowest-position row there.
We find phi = -10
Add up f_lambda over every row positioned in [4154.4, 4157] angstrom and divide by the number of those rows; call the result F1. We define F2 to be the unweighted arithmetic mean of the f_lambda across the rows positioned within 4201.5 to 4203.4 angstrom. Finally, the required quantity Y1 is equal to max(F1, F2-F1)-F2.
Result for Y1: 3.7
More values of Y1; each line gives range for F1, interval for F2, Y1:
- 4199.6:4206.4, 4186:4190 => 0.9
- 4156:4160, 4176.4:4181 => -1.0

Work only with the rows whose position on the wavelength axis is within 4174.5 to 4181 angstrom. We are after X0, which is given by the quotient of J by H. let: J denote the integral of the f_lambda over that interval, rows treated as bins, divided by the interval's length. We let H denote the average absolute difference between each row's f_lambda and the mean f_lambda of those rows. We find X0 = 10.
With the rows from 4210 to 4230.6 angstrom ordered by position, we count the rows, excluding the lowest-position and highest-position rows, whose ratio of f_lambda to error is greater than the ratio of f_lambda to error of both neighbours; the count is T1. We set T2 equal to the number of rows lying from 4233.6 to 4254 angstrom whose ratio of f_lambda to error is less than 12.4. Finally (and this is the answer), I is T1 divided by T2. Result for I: 0.5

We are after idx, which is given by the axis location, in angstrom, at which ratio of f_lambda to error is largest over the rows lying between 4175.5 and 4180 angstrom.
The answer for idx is 4179.80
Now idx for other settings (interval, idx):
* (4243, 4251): 4244.79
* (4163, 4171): 4164.43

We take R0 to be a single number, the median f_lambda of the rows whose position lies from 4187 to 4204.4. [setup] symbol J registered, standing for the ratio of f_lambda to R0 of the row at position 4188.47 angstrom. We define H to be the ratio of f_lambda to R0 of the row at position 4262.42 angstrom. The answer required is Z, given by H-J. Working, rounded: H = 1.14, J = 1.06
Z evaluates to 0.08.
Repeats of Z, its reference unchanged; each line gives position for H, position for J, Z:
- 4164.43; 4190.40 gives 0.32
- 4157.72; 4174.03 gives 0.19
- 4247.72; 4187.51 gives 0.33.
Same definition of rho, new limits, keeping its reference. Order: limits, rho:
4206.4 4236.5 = 4206.84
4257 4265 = 4257.51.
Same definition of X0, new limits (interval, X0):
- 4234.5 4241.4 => 13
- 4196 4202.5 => 11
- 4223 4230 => 2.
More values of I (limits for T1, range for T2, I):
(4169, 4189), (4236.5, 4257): 0.8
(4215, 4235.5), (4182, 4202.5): 0.5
